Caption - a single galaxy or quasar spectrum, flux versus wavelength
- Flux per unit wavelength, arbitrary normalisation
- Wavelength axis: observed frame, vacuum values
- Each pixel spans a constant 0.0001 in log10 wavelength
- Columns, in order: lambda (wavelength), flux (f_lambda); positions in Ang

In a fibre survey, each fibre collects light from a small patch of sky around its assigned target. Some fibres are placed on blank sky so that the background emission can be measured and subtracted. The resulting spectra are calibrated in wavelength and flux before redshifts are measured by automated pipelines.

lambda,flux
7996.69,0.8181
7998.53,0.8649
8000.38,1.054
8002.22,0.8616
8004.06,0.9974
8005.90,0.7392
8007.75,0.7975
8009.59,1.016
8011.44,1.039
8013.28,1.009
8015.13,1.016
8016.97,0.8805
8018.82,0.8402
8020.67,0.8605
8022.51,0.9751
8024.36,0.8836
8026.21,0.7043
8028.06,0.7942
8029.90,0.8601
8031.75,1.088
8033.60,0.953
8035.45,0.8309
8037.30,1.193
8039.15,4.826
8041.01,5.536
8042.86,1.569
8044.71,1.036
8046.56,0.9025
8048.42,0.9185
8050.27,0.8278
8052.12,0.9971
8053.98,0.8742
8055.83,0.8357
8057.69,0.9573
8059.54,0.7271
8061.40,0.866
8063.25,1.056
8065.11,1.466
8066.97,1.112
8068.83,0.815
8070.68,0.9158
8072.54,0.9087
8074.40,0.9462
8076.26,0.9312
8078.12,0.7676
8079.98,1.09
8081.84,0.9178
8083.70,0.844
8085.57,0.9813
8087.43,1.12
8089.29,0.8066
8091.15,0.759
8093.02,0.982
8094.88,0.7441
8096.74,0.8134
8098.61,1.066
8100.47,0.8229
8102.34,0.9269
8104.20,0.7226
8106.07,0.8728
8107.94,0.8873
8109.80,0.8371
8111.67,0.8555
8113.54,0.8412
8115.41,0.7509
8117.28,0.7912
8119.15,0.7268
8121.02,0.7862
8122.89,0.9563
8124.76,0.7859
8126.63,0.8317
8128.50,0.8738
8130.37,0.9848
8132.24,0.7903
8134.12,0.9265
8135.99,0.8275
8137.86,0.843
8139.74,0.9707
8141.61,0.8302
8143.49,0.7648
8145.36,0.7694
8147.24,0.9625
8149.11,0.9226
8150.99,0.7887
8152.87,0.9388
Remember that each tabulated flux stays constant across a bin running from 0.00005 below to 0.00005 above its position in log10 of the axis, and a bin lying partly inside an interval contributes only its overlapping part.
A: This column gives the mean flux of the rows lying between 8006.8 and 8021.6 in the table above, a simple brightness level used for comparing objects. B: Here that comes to 0.93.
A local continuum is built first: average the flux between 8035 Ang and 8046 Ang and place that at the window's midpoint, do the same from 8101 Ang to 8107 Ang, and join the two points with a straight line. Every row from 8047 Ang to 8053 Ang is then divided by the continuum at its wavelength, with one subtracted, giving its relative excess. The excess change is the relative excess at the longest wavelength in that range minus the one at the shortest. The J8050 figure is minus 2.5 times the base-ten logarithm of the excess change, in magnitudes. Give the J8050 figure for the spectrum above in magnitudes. 3.2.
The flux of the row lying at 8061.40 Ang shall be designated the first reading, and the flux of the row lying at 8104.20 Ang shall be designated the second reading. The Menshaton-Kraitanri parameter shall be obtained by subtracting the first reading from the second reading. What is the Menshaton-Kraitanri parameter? -0.14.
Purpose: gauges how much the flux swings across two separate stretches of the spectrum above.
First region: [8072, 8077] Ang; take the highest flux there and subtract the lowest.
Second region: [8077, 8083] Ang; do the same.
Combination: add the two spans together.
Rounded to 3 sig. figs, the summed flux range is 0.360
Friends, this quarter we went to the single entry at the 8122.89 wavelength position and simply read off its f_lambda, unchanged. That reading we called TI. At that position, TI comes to 0.9563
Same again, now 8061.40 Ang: 0.866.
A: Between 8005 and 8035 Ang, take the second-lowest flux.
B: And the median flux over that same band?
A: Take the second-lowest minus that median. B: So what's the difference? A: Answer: -0.143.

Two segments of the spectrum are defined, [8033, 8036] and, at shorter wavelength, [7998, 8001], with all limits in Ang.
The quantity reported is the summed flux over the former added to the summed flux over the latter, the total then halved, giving 1.85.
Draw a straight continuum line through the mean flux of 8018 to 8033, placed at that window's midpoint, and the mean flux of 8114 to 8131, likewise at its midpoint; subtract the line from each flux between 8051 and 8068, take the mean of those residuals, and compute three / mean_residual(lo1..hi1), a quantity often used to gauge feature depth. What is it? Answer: 24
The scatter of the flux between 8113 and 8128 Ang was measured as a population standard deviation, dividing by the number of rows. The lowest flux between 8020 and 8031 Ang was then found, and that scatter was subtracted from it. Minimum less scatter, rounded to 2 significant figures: 0.64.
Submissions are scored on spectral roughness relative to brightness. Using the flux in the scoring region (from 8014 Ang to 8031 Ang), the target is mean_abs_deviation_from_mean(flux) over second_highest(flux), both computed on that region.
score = 0.06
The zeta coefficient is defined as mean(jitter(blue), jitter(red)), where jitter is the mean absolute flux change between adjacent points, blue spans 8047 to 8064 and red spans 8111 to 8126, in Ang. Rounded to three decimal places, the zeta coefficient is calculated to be 0.112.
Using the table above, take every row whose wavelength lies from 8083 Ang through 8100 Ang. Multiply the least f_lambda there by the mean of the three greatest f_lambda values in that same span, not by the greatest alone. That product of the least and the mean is 0.79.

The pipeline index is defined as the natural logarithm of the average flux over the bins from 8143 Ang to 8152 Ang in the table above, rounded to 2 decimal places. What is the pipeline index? -0.17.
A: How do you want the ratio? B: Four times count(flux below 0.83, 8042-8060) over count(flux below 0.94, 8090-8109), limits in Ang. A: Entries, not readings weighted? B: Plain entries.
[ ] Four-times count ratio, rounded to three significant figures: 1.00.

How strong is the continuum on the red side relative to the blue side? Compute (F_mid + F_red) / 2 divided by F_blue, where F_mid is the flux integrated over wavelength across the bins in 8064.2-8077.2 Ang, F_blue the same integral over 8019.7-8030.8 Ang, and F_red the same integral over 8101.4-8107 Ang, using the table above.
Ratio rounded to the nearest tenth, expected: 1.0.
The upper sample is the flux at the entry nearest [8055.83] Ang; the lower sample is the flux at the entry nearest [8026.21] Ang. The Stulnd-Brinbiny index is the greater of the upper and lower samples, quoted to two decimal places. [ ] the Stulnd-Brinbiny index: 0.84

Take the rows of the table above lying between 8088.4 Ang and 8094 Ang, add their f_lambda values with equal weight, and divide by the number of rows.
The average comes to 0.849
